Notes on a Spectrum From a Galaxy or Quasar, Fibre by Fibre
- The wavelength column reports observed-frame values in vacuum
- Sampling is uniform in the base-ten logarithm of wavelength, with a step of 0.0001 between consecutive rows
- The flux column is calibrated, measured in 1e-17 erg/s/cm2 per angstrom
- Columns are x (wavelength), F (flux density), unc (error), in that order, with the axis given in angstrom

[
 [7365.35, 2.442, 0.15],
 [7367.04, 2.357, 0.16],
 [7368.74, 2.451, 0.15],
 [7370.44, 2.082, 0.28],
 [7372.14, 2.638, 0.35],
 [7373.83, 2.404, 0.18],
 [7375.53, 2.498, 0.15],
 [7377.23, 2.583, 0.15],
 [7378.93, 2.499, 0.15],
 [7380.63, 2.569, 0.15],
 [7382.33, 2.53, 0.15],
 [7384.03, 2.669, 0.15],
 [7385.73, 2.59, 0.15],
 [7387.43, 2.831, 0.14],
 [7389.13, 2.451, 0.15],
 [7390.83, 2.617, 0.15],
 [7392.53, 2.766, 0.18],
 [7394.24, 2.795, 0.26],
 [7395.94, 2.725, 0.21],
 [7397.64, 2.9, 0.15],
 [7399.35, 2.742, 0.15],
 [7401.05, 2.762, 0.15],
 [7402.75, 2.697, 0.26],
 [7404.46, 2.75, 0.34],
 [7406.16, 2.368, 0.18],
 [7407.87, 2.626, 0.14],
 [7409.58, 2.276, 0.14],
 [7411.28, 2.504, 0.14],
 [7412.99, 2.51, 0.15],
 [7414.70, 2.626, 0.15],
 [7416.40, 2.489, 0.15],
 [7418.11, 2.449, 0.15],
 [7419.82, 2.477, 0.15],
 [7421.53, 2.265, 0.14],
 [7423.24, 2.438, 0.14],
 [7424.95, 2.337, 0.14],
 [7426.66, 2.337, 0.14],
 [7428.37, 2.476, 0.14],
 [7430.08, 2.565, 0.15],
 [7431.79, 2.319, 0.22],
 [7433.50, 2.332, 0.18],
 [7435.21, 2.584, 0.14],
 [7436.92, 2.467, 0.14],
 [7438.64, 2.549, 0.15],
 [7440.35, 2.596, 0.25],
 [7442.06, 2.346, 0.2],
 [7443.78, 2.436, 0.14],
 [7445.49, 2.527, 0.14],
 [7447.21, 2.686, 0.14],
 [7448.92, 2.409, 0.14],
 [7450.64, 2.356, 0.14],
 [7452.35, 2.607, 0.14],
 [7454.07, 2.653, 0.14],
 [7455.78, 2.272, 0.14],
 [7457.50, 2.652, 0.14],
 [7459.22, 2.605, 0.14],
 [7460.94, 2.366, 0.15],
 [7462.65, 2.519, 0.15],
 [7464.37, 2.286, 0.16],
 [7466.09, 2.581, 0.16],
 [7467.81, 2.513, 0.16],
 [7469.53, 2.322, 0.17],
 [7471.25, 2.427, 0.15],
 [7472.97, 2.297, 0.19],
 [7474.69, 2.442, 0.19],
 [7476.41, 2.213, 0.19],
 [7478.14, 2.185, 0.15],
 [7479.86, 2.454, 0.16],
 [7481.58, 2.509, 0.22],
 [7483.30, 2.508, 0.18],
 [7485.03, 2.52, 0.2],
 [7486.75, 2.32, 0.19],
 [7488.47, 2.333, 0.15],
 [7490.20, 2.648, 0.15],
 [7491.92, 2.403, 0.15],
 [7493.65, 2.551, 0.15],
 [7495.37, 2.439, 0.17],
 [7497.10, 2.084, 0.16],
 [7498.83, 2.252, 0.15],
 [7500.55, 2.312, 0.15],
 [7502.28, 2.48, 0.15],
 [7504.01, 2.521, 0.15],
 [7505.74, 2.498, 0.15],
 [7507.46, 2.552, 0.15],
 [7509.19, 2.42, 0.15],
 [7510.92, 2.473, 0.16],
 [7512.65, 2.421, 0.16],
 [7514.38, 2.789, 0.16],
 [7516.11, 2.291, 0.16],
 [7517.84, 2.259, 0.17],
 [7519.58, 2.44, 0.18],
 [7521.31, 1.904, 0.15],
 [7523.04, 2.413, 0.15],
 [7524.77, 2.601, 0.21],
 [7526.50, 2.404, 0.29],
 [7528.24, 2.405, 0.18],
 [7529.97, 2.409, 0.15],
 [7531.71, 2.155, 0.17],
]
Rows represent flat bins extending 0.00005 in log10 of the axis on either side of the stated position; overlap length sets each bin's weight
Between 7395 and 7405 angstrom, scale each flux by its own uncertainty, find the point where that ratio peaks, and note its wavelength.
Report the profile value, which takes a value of 7397.64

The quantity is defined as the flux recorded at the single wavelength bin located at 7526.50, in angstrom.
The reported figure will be 2.404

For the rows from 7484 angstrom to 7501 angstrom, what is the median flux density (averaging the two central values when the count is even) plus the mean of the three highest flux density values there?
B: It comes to 4.94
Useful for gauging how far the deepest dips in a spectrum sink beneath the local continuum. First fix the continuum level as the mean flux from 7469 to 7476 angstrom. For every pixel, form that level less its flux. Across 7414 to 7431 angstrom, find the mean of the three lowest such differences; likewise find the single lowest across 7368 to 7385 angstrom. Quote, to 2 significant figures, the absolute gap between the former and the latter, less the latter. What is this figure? 0.41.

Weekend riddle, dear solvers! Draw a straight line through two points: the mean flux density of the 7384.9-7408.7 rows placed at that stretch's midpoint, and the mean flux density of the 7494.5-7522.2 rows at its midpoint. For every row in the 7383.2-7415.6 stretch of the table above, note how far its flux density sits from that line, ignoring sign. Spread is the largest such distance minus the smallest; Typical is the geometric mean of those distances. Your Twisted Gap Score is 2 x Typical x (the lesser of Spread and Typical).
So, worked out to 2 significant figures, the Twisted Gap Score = 0.015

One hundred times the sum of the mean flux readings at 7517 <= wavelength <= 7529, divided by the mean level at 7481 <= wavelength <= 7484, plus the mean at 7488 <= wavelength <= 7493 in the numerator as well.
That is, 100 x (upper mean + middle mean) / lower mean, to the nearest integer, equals 192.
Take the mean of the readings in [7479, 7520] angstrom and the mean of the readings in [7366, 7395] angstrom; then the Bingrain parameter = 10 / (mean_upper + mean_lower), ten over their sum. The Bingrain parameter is 2.01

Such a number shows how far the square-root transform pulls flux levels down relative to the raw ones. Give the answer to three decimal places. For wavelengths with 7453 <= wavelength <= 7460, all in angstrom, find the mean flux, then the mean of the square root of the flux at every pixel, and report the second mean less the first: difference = -0.951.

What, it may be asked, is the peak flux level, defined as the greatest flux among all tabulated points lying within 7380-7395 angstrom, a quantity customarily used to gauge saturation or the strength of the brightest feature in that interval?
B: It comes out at 2.831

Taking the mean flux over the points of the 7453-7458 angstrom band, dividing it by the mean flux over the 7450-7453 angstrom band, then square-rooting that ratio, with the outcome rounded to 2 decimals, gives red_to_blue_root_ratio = 1.01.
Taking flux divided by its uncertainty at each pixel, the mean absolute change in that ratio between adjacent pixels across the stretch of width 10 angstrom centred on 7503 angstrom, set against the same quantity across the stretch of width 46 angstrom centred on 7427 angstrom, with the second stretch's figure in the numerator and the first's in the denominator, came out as 4.6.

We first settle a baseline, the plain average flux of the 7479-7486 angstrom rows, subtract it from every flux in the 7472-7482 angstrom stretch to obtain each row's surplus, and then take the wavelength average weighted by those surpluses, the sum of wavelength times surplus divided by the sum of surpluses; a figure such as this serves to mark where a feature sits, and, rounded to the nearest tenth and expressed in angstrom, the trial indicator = 7476.2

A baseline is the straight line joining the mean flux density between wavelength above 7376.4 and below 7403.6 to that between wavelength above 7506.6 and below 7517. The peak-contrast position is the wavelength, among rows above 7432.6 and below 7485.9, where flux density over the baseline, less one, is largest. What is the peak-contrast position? 7447.21 angstrom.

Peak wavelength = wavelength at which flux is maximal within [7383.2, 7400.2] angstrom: 7397.64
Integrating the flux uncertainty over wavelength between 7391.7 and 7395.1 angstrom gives 0.75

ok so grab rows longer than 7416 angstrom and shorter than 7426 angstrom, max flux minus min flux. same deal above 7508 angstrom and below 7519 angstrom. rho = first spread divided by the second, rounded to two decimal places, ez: 0.42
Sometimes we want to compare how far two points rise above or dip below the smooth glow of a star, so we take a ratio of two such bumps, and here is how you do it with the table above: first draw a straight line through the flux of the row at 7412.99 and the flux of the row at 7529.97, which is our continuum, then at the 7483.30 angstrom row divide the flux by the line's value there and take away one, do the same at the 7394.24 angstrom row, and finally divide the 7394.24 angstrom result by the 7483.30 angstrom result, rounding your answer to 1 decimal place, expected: 4.4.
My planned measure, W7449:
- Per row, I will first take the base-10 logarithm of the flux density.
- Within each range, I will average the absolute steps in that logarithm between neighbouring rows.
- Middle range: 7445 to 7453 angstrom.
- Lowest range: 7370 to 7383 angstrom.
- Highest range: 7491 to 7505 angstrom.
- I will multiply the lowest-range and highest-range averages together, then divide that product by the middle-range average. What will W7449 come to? 0.0261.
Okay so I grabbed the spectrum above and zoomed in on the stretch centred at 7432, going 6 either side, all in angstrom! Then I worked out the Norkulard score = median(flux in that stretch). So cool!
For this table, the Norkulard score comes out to 2.47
